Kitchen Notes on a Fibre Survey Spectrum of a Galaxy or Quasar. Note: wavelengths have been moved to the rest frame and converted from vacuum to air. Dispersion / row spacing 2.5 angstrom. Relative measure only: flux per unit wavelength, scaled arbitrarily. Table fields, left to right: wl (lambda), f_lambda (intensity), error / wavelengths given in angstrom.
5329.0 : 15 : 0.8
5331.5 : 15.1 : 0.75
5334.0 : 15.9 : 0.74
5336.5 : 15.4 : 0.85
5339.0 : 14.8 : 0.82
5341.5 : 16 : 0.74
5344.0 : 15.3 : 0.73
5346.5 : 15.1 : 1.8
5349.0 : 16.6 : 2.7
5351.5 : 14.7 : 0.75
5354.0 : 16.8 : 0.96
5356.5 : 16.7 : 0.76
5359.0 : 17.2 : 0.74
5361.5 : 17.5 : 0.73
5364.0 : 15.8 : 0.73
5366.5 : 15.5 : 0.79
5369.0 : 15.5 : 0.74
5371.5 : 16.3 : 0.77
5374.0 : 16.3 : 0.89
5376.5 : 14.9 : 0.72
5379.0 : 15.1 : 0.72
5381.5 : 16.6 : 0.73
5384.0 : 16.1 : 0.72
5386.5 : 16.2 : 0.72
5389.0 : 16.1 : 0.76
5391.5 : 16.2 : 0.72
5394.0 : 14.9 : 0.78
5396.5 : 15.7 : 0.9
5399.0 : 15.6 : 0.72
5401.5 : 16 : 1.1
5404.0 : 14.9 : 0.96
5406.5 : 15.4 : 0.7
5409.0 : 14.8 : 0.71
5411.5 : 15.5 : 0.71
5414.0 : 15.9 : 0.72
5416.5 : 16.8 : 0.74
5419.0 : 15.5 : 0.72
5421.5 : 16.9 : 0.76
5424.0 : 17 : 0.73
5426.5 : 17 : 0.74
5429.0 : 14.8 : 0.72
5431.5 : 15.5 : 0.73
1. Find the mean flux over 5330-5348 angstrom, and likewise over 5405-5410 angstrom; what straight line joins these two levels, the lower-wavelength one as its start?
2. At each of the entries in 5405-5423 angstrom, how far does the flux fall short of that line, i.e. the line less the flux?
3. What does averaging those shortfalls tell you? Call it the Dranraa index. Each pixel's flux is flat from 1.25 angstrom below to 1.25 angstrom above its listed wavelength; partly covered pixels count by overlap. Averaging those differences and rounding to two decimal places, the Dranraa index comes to -0.75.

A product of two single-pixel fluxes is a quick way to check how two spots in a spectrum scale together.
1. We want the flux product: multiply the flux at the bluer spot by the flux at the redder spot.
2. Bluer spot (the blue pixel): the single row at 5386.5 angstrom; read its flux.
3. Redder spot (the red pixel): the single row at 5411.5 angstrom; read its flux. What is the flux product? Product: 251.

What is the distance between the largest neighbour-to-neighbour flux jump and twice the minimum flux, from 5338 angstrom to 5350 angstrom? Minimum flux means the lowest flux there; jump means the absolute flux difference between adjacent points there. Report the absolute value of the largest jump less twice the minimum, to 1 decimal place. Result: 28.1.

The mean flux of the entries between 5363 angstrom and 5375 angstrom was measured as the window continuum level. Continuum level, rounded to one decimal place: 15.9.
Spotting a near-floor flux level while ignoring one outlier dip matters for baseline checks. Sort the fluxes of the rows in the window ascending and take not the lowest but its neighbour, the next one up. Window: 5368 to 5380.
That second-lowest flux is 15.1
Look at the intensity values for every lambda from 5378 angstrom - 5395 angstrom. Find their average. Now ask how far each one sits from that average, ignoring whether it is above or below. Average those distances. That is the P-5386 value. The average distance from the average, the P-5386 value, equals 0.51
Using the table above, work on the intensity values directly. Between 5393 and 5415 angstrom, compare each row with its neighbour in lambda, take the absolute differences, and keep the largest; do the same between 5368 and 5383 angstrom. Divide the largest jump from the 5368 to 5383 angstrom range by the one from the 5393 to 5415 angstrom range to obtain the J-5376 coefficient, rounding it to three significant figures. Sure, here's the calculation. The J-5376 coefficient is 1.36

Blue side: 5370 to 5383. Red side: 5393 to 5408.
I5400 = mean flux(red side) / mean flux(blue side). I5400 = 0.97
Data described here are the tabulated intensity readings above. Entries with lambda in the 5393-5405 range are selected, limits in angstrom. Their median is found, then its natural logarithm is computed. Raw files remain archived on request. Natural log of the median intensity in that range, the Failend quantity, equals 2.75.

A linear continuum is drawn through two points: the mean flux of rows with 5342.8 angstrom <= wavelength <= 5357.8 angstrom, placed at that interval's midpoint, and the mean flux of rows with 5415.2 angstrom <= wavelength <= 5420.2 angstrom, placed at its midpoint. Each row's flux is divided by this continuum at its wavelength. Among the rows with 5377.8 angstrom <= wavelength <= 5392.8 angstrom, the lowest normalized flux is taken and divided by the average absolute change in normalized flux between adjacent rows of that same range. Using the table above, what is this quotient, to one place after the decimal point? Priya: 33.0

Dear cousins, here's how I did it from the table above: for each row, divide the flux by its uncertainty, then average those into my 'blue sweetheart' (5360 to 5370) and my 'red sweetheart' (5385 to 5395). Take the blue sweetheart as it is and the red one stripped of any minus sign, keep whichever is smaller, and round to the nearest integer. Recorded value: 21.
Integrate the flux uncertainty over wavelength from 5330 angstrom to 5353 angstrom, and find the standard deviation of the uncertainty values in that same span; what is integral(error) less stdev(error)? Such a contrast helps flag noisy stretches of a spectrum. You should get 24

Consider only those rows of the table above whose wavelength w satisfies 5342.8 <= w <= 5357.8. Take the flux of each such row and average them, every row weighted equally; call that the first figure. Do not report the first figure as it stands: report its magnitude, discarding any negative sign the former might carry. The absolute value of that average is 15.9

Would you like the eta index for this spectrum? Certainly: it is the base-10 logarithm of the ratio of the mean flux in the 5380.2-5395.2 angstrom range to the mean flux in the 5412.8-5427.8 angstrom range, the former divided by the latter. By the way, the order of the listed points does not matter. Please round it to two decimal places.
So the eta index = -0.01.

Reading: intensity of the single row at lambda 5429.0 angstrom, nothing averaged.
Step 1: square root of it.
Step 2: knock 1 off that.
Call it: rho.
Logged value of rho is 2.85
